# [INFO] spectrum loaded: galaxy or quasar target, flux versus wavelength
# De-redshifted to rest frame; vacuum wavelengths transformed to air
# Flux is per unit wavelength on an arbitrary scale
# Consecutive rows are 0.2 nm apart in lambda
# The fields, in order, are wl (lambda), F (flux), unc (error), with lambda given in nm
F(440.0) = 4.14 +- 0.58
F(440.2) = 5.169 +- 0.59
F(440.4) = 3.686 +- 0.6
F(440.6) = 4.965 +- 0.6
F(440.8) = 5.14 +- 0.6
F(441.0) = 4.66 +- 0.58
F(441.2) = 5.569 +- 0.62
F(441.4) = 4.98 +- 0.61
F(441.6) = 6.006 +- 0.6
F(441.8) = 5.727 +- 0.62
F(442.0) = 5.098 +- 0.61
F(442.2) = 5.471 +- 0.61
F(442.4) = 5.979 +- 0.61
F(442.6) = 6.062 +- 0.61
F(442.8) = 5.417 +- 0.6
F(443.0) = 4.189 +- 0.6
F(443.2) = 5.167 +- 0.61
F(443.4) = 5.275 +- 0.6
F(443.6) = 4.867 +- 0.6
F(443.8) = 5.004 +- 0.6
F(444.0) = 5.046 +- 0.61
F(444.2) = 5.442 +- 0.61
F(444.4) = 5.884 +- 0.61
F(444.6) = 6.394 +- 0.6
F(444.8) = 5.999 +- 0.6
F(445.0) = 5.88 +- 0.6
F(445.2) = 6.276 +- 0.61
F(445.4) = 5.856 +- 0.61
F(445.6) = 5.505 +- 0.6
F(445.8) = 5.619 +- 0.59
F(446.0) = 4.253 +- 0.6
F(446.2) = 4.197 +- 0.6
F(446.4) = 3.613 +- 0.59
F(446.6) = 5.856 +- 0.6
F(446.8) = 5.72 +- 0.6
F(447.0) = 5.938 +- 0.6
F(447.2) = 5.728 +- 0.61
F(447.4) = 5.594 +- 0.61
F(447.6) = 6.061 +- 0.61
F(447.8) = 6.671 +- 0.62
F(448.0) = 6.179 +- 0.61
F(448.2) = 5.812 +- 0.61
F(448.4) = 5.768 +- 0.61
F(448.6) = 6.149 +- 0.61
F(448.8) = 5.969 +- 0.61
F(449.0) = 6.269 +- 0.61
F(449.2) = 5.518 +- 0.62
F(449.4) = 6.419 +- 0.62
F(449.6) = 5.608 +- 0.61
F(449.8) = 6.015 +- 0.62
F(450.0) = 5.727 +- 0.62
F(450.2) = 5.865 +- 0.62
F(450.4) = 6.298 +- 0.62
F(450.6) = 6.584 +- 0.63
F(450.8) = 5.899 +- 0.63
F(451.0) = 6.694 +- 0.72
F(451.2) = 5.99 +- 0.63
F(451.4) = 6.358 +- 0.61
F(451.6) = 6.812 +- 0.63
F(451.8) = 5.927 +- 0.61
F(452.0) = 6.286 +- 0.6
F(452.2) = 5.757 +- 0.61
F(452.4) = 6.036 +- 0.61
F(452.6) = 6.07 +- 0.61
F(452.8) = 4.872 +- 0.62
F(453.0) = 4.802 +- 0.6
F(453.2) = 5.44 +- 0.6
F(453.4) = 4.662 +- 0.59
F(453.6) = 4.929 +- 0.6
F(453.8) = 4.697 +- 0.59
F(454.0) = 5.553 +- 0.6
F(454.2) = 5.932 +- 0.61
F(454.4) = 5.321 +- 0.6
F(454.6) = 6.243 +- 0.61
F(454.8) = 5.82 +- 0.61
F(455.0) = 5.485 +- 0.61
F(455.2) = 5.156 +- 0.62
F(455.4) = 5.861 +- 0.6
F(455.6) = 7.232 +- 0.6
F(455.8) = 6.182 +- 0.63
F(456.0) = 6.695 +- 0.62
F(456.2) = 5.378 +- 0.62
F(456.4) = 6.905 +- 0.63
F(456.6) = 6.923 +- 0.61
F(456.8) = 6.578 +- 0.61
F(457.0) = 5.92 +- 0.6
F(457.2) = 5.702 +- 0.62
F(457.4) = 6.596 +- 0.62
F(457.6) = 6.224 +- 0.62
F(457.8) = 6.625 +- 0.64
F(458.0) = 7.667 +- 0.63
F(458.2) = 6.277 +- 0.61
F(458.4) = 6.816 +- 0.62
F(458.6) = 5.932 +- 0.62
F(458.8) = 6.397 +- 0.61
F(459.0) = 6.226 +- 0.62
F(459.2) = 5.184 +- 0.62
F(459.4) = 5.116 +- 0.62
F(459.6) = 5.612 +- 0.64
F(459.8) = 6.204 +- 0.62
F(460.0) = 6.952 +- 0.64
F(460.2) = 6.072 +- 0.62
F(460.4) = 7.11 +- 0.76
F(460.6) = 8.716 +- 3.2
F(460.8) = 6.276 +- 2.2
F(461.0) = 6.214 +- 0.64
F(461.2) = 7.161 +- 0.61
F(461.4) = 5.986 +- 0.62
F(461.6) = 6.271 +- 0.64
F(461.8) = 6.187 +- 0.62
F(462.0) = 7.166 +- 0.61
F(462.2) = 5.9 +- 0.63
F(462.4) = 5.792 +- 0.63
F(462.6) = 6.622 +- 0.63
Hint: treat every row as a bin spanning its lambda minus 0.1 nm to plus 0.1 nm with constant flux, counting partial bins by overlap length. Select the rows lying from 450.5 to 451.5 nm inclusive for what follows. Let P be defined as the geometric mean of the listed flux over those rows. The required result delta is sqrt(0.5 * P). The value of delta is 1.77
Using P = 6.3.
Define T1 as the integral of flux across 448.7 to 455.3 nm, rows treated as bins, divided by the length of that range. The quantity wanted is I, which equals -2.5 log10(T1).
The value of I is -1.91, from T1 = 5.79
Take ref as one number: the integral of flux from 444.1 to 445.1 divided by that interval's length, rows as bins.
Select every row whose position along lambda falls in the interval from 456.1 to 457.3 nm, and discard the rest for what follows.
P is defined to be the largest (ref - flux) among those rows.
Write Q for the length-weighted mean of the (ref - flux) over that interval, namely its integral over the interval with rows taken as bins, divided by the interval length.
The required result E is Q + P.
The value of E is 0.23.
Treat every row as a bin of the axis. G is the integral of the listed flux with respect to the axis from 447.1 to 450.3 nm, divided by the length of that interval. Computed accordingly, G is 5.96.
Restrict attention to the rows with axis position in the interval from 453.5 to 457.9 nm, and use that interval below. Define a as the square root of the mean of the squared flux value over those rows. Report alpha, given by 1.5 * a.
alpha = 9.1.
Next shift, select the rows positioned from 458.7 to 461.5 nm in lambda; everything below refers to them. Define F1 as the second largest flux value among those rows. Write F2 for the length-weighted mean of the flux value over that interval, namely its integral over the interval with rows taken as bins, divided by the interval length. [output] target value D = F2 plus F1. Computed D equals 13.5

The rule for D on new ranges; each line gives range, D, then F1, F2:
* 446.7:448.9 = 12.1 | 6.179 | 6.0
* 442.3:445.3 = 11.8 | 6.276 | 5.5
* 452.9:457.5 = 12.7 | 6.923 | 5.8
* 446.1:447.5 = 11.1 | 5.856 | 5.2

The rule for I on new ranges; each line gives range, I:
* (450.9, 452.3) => -1.99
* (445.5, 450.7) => -1.90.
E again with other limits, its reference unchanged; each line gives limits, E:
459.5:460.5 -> -0.16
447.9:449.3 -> 0.37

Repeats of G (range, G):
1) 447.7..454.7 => 5.86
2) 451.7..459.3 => 5.96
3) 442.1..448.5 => 5.52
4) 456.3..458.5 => 6.57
